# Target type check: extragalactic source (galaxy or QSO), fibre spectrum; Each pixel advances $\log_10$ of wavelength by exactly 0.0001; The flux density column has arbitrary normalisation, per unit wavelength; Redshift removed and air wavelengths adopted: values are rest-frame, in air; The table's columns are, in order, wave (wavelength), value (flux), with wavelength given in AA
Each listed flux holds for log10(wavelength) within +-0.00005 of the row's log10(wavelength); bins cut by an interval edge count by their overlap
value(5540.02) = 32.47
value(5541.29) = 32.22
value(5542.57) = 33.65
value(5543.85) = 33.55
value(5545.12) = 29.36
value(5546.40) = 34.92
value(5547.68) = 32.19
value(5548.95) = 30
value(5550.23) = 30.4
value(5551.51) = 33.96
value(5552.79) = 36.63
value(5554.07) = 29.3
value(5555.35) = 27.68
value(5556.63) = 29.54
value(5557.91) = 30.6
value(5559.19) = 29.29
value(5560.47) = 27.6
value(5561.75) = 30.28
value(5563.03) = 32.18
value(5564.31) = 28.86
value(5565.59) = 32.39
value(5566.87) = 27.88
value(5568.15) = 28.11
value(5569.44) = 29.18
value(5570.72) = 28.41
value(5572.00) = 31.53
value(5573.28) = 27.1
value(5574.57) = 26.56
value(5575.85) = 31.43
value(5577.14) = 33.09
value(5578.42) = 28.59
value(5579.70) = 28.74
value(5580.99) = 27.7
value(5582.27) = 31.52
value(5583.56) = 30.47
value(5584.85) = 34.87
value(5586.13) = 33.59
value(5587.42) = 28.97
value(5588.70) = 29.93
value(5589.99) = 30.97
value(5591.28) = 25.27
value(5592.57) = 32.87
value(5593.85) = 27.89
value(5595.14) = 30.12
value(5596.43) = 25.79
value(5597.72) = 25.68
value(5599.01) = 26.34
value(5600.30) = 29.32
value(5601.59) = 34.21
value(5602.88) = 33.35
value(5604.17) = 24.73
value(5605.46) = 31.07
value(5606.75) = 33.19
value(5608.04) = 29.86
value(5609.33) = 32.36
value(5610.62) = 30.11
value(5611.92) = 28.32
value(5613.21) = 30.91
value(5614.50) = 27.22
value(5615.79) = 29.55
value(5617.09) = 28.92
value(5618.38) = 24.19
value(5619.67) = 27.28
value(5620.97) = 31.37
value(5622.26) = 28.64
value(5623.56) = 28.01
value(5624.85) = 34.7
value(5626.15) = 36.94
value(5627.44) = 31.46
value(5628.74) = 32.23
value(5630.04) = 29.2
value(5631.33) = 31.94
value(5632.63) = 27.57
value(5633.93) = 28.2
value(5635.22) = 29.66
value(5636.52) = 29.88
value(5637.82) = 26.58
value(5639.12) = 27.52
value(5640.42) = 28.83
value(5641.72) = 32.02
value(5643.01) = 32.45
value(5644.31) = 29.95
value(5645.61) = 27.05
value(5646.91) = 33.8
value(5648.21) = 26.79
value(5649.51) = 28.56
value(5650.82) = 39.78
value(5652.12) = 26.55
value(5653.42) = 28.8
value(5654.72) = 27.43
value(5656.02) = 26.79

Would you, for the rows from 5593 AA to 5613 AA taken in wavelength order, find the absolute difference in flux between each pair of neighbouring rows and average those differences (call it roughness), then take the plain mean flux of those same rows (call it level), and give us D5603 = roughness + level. 32.6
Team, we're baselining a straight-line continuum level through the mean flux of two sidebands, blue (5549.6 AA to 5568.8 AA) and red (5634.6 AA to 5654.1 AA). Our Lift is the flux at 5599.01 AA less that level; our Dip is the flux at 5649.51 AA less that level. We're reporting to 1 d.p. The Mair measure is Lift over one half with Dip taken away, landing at -2.1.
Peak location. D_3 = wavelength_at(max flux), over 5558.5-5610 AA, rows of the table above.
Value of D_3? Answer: 5584.85 AA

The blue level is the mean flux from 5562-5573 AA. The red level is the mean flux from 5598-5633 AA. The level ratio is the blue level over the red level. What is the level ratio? 0.99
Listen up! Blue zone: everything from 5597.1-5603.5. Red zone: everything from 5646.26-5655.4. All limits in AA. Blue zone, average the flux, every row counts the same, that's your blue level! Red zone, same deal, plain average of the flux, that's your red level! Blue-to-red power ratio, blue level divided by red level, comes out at 0.98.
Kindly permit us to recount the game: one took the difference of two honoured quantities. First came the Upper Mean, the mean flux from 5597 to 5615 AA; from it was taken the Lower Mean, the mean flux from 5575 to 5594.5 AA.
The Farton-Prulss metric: -0.6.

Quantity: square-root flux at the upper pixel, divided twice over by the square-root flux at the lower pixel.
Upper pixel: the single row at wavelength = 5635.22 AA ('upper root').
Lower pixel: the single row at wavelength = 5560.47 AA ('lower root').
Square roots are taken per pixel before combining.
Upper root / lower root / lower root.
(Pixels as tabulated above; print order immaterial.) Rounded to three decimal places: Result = 0.197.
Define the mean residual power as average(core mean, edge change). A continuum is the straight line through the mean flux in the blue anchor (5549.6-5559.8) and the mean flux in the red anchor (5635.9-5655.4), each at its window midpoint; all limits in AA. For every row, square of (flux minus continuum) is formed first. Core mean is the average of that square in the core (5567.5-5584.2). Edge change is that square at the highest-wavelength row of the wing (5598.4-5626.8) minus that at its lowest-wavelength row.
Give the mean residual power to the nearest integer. 19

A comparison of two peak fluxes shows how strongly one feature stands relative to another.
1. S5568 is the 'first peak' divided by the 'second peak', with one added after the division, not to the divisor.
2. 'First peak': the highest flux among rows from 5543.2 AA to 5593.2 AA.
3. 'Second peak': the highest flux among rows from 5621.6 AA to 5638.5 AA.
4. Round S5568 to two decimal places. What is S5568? 1.99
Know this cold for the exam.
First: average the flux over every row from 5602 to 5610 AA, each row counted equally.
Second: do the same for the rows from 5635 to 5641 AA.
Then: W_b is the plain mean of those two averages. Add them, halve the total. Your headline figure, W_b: 29.6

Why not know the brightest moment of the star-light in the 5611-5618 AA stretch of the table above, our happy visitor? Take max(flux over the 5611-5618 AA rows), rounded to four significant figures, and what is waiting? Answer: 30.91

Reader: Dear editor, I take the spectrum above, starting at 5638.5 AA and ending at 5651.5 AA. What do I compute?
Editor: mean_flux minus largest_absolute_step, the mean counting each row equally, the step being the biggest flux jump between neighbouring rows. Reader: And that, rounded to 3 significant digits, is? 19.5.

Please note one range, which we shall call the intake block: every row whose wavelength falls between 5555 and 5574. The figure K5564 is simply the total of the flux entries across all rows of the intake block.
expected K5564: 441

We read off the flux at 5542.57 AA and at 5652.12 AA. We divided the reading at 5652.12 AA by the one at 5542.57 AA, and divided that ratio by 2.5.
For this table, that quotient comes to 0.32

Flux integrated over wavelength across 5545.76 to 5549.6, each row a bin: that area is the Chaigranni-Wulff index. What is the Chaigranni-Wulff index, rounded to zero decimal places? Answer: 124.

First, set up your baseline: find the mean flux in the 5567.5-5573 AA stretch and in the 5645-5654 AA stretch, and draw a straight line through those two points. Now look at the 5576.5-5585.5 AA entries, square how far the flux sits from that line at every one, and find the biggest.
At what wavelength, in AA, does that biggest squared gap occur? 5584.85 AA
